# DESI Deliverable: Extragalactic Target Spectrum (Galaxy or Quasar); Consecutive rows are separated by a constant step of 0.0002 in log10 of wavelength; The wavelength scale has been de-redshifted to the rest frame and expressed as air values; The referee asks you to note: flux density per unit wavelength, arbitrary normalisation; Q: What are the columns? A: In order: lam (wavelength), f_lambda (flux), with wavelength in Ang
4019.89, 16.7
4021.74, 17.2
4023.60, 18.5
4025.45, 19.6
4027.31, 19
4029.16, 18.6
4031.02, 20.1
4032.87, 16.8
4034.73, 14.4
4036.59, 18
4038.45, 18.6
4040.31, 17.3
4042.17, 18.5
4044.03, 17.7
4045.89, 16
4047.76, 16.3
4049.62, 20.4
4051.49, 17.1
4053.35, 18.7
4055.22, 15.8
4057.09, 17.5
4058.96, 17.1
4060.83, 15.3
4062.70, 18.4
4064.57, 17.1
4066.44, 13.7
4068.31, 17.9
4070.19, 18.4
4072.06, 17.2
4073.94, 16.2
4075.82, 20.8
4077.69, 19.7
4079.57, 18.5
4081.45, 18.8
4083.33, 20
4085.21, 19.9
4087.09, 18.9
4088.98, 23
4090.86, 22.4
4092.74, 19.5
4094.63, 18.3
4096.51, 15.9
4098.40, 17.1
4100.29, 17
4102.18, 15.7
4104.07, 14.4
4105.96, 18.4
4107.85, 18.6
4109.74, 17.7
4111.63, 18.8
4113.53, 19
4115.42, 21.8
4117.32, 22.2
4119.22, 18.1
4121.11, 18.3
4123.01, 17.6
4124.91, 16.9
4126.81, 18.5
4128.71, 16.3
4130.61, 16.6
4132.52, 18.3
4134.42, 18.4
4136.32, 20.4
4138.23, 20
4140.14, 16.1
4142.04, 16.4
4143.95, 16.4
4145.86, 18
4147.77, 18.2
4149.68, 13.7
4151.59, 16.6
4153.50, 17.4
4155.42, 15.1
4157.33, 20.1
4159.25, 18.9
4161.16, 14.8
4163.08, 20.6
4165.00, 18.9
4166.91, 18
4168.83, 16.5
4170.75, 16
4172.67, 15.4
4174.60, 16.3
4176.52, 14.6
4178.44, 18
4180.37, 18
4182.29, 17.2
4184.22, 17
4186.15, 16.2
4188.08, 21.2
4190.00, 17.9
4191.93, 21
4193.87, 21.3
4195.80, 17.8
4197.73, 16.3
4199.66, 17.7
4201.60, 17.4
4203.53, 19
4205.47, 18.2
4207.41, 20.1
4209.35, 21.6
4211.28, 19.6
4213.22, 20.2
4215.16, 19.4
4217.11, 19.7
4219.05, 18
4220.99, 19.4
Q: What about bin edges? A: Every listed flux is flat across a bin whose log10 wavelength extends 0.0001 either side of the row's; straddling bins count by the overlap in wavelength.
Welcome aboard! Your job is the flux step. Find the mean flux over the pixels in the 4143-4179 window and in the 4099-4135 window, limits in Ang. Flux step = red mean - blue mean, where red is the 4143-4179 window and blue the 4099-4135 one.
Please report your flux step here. -1.0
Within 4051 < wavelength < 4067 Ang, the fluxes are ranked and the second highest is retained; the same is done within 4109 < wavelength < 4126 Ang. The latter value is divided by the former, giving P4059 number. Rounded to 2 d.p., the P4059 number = 1.18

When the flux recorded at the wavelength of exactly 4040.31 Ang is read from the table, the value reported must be 17.3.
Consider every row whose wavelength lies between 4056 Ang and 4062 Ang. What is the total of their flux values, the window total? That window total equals 49.9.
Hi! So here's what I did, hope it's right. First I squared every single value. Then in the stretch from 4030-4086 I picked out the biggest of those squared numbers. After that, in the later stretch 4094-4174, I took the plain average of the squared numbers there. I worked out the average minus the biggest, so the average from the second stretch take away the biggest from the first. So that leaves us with -118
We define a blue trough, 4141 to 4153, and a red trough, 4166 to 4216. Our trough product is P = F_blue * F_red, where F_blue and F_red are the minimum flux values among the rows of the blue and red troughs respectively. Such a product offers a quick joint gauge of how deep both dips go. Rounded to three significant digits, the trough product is 200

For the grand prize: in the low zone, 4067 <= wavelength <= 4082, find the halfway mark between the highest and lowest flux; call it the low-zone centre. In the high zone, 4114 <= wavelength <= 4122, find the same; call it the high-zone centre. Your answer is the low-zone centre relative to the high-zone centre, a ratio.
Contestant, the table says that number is 0.92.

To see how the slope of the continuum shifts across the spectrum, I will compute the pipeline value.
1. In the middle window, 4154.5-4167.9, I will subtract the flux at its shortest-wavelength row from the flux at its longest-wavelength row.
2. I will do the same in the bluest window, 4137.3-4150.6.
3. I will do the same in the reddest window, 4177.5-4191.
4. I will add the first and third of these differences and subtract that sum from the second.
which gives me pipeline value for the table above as -9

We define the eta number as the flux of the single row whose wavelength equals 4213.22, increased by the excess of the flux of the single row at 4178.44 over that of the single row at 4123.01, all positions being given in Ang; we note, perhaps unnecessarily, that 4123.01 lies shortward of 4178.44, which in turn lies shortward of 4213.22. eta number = 21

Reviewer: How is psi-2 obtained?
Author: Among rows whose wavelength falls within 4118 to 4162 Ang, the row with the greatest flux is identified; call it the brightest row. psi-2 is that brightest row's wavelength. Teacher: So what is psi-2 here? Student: 4136.32 Ang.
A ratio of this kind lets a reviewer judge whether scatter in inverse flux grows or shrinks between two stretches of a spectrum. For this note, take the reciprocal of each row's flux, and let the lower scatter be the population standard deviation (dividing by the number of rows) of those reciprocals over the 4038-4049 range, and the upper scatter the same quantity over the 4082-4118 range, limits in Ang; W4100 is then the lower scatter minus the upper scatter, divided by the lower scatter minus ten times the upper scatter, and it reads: 0.053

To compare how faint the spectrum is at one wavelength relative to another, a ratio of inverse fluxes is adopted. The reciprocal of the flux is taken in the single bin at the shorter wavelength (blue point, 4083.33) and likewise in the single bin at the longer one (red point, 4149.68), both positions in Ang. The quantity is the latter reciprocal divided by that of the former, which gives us 1.46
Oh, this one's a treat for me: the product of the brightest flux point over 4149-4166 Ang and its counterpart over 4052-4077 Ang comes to 428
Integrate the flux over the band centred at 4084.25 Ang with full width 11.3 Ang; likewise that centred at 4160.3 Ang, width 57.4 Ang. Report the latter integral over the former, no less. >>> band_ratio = 4.5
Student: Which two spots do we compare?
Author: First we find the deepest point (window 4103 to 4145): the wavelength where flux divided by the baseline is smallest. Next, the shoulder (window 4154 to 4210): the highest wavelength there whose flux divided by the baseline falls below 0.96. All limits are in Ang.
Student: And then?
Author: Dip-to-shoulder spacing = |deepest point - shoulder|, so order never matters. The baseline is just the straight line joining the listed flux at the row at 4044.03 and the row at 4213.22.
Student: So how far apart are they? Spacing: 101.4 Ang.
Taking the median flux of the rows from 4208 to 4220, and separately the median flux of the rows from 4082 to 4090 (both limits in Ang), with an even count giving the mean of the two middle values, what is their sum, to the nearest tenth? 39.6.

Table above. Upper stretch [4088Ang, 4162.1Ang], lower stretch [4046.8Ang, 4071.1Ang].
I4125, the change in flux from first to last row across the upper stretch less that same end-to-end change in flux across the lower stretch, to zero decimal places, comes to -10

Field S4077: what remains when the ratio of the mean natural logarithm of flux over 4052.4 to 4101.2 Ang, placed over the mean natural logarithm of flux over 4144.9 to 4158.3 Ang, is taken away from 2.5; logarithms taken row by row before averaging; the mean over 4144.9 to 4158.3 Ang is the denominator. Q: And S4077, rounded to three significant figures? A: 1.48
